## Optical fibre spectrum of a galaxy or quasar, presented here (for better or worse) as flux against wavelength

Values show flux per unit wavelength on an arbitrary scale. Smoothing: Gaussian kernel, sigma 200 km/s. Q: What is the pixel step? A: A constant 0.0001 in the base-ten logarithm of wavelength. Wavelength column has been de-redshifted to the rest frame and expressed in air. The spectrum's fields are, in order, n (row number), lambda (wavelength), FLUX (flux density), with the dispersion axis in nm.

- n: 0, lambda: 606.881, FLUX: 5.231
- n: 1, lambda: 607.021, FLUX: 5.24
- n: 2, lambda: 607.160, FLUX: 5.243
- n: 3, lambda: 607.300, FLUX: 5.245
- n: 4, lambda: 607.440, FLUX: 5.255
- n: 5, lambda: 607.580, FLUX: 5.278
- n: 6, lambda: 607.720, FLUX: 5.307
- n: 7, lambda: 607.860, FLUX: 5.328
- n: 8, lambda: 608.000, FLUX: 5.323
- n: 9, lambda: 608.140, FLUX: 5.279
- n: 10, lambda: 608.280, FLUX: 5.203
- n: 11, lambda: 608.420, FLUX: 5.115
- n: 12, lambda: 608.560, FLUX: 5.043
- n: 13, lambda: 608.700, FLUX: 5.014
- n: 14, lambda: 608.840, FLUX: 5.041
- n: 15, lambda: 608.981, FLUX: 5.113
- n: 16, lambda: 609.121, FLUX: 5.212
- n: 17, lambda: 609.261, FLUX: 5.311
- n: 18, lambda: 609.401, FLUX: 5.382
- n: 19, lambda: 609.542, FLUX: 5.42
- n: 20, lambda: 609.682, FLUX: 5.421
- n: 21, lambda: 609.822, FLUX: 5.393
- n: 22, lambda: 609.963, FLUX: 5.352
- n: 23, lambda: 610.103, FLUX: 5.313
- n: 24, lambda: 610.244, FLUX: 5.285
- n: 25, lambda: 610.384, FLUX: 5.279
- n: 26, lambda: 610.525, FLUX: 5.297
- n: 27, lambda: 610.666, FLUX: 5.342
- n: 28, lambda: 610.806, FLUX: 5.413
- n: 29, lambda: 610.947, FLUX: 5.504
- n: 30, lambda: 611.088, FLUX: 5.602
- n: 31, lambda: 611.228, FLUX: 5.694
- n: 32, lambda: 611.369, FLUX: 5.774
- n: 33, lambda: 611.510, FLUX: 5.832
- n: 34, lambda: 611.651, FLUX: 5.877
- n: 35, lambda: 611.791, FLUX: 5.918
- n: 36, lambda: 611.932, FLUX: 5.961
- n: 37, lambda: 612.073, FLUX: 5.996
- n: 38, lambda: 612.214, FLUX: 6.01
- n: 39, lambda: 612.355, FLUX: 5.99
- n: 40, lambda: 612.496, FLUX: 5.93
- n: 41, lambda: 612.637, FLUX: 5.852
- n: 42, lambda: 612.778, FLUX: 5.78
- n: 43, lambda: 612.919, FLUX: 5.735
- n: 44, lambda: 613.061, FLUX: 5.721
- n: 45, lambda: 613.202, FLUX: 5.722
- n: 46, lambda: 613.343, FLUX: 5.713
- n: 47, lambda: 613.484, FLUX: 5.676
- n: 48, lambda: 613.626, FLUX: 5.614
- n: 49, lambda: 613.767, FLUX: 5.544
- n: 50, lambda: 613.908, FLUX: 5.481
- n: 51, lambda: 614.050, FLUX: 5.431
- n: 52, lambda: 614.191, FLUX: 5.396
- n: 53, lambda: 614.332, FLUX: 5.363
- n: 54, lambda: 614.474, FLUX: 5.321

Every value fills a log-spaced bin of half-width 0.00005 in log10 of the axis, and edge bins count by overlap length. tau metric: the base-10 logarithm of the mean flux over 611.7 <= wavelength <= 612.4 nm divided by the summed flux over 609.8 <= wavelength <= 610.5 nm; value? -0.649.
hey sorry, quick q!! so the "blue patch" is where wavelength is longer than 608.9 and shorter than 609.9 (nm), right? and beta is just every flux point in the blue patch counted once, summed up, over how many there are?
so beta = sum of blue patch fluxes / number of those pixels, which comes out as 5.3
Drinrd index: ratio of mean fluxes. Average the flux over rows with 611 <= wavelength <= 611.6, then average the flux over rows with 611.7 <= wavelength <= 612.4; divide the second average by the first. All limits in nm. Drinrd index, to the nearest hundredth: 1.04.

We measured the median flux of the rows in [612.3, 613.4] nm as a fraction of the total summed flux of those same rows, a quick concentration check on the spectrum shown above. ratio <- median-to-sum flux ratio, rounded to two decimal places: 0.12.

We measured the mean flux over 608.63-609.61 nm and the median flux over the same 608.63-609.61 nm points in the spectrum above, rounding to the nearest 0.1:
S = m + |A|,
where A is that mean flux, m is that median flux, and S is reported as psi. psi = 10.4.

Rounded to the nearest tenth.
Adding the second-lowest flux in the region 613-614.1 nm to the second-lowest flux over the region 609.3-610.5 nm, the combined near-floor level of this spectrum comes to 10.8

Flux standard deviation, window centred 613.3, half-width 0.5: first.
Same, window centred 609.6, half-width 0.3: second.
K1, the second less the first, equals -0.05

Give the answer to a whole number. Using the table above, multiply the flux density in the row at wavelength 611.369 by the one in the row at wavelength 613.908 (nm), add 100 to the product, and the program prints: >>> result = 132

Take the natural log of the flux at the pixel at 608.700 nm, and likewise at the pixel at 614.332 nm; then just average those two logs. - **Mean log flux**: 1.65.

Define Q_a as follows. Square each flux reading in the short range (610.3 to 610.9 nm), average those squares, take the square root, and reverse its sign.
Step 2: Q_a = -5.3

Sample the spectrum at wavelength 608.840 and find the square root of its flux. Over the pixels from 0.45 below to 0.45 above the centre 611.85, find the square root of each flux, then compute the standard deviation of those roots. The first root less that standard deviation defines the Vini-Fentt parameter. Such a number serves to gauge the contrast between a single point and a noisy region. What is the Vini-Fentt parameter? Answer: 2.23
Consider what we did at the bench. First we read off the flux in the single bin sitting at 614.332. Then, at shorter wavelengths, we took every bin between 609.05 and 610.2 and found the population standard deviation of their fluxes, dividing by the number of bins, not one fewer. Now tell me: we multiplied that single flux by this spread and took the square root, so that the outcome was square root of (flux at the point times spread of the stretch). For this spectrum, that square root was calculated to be 0.59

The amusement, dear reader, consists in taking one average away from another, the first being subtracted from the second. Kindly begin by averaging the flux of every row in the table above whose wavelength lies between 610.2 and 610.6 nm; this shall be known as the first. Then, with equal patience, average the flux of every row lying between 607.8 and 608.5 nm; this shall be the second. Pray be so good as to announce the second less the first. -0.04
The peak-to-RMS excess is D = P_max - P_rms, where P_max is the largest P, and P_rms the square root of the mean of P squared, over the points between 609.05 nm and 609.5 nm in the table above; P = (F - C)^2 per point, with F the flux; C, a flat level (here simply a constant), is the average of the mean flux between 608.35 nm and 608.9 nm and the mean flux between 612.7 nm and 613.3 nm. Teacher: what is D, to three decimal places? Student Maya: 0.014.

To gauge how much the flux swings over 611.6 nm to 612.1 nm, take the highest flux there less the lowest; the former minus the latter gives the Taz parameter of 0.12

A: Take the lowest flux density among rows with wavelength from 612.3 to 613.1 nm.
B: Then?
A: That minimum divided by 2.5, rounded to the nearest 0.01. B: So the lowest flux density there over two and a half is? 2.29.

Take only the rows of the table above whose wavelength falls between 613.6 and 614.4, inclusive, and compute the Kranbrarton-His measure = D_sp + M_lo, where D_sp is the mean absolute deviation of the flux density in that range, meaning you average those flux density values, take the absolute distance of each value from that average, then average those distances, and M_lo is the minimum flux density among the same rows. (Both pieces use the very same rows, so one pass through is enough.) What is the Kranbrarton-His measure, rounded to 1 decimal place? 5.4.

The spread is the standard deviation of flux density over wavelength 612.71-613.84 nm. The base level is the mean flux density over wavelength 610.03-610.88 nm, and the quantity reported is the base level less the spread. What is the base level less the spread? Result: 5.25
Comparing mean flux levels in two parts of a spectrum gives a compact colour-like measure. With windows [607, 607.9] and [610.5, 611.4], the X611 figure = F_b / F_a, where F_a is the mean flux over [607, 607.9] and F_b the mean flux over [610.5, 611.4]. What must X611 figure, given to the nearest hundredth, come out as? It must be 1.05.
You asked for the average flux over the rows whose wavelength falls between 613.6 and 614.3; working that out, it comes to 5.49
